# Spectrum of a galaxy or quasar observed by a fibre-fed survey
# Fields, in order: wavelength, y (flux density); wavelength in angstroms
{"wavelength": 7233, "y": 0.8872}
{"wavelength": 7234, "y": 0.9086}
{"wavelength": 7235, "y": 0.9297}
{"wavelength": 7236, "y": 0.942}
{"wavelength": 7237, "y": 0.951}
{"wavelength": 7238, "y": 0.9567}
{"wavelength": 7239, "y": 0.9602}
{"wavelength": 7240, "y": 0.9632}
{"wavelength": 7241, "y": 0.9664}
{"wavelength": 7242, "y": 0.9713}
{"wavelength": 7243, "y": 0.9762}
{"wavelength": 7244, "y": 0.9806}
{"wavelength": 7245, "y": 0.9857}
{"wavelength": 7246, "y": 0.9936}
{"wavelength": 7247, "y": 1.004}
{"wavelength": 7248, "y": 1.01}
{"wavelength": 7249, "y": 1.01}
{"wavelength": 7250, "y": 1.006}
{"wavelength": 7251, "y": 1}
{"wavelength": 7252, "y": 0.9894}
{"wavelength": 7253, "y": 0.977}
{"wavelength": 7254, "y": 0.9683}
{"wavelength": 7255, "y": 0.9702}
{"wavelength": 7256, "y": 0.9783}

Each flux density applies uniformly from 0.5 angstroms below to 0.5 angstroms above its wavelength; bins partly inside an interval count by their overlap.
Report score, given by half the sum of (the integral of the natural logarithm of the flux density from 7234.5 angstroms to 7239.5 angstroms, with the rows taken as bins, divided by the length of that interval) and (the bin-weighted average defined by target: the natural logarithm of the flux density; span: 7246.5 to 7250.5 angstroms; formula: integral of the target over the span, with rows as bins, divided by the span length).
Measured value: -0.023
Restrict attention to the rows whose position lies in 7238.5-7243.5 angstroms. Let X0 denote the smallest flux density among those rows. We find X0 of 0.9602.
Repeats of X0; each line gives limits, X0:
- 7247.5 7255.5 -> 0.9683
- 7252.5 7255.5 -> 0.9683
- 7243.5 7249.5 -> 0.9806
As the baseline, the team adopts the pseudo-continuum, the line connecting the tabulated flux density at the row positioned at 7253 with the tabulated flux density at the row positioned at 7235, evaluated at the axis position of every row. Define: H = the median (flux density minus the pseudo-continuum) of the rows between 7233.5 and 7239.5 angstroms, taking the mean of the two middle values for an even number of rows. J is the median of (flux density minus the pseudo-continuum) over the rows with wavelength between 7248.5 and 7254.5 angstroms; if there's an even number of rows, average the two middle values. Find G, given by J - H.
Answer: 0.009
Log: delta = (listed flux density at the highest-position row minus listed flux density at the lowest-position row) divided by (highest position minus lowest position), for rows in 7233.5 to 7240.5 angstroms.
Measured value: 0.0091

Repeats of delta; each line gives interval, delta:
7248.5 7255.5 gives -0.0066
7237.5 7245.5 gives 0.0041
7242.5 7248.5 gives 0.0068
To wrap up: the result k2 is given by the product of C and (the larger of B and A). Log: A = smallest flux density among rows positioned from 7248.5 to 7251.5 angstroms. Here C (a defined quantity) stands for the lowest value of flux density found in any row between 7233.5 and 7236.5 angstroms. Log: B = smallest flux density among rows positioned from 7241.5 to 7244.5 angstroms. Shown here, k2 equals 0.91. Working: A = 1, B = 0.9713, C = 0.9086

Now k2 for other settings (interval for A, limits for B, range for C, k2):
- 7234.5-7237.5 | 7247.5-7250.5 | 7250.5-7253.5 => 0.98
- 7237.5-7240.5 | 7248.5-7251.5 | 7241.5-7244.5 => 0.97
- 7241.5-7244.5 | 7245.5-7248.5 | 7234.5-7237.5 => 0.92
